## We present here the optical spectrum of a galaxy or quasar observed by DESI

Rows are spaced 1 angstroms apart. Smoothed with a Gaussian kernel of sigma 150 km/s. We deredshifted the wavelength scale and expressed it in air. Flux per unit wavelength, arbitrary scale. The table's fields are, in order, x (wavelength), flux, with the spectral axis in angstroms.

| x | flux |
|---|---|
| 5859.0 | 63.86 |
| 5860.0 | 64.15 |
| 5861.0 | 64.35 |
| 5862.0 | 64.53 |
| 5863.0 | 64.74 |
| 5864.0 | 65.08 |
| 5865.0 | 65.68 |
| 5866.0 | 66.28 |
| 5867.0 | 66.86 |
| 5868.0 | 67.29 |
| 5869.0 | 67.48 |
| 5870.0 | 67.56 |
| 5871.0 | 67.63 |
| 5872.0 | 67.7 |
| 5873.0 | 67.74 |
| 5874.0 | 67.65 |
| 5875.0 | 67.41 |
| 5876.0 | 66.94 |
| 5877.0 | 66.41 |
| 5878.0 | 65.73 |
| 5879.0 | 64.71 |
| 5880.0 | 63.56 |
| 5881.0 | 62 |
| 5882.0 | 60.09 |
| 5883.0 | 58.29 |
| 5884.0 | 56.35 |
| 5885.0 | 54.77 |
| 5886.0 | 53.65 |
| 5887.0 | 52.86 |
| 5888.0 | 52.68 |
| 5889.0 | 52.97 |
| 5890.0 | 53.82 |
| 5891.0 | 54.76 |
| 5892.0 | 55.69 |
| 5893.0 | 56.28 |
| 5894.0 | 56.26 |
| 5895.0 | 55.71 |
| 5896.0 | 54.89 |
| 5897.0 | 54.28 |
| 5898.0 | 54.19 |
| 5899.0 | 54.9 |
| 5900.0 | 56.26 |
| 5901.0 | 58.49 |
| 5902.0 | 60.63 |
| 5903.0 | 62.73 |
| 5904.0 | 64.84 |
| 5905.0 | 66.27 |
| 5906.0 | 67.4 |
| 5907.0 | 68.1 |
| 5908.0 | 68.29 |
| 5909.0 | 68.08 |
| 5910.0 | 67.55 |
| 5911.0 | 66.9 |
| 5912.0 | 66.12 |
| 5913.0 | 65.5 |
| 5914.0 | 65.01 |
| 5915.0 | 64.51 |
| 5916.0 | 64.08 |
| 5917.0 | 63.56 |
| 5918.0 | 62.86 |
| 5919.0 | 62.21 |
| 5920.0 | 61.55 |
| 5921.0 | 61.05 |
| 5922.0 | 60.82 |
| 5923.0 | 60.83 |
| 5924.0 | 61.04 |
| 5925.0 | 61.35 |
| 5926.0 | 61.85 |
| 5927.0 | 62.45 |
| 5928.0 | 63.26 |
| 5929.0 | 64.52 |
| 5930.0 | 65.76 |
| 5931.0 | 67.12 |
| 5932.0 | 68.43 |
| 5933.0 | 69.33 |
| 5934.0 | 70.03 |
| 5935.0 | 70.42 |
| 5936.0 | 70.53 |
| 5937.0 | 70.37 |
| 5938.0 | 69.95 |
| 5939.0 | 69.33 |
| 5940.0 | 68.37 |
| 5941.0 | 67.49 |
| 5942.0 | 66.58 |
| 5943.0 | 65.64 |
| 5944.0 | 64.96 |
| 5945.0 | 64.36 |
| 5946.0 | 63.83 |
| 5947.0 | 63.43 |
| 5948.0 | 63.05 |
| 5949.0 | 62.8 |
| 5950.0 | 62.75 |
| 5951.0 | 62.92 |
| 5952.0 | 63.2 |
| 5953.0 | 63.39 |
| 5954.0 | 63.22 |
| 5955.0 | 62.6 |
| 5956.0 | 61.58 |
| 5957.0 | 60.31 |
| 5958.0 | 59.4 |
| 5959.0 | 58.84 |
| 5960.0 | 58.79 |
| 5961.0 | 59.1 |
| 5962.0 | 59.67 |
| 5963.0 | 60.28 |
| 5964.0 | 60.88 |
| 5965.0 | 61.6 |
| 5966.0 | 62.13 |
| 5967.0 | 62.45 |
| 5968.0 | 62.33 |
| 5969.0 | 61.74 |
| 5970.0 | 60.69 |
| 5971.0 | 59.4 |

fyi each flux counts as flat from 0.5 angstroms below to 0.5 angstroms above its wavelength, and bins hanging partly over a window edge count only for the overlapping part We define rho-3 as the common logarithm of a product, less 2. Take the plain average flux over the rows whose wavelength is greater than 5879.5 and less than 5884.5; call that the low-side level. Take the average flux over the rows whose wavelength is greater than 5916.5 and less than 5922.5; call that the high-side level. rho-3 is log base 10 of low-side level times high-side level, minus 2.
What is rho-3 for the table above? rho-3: 1.57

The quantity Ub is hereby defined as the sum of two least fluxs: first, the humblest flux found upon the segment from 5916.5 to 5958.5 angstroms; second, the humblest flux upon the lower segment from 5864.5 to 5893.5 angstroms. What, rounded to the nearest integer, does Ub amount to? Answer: 112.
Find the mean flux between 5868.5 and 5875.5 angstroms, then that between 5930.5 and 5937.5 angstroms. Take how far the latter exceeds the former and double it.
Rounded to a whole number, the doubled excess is 4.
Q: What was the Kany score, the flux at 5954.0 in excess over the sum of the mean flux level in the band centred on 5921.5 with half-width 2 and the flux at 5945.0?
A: -62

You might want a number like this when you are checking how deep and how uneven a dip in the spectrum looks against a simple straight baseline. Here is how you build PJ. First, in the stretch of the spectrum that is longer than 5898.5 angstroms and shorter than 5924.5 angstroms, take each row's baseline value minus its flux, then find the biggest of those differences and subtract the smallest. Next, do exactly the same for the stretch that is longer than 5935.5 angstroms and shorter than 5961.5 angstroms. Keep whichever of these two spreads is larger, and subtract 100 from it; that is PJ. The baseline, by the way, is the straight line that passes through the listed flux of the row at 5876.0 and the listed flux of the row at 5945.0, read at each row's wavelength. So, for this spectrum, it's -86.3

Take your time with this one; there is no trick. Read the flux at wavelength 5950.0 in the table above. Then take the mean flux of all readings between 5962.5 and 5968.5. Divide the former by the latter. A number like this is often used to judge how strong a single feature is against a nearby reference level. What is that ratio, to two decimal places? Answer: 1.02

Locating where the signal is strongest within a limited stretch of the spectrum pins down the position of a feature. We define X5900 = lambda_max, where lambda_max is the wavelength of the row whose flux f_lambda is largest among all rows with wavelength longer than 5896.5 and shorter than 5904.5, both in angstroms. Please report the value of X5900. 5904.0 angstroms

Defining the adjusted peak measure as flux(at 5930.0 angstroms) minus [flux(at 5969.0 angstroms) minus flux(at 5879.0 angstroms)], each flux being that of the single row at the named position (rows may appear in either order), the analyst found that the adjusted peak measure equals 69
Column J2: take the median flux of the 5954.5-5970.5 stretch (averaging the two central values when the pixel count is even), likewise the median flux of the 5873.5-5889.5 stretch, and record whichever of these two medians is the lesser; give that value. 60.8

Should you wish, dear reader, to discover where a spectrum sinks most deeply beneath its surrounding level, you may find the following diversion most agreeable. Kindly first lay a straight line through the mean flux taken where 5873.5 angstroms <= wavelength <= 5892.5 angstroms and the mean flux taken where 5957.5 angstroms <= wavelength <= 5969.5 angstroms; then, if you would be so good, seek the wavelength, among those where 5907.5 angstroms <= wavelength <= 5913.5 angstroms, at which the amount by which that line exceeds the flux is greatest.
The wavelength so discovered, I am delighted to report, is 5913.0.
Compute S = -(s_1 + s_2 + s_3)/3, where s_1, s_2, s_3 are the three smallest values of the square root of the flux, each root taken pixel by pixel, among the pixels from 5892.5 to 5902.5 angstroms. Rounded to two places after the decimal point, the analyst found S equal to -7.38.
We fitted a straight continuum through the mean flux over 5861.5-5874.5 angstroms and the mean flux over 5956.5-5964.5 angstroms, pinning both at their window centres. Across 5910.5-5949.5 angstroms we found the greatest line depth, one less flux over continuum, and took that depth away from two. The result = 1.97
